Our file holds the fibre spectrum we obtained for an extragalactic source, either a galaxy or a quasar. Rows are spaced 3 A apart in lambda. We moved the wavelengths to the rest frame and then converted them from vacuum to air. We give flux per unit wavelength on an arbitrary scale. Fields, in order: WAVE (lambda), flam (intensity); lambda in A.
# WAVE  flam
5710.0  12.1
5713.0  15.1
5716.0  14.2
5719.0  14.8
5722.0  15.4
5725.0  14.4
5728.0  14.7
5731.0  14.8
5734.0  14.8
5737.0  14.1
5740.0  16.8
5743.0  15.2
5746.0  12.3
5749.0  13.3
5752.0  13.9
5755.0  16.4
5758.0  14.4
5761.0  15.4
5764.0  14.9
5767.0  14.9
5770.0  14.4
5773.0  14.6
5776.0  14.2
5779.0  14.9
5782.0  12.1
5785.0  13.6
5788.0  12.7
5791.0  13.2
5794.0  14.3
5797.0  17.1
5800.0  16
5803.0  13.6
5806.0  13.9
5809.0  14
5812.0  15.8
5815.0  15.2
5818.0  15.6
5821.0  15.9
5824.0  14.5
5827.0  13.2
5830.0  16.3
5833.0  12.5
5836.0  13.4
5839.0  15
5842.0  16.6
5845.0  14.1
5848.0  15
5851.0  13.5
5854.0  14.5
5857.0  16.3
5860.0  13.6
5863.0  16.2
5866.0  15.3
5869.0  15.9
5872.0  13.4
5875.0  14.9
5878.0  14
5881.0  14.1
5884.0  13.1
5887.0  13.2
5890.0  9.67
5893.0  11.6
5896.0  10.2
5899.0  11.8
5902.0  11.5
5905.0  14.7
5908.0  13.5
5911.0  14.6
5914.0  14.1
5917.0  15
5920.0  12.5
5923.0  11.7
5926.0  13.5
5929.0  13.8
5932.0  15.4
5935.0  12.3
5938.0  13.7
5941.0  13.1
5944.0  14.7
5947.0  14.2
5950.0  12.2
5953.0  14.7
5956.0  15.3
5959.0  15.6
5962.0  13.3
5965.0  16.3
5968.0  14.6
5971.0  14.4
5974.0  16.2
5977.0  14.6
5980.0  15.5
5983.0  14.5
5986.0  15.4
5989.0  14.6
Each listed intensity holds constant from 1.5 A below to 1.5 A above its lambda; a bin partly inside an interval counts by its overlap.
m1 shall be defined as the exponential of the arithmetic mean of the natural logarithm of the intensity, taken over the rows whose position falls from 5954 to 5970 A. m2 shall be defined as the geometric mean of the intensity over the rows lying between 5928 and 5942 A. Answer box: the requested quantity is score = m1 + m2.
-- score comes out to 28.6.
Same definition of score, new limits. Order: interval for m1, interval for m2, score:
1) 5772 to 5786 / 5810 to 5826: 29.2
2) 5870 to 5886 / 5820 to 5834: 28.3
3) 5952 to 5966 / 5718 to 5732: 29.8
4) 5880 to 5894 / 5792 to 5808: 27.2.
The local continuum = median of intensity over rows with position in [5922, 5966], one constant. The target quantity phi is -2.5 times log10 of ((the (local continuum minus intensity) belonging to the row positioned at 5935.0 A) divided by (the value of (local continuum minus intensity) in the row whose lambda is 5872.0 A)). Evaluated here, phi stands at -1.4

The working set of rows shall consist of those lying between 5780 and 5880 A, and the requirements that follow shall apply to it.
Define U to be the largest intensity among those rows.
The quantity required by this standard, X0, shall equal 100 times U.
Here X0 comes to 1710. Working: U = 17.1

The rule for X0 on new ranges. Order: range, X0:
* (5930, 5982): 1630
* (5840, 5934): 1660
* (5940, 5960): 1560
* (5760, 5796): 1540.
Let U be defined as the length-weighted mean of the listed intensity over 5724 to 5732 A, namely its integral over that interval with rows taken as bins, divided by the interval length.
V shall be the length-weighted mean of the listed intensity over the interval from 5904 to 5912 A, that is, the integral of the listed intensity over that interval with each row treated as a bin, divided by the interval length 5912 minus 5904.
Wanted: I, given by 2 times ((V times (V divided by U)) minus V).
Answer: -0.8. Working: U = 14.6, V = 14.2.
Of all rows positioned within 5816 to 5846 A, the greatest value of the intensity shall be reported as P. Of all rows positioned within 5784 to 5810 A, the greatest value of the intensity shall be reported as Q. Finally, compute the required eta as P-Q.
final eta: -0.5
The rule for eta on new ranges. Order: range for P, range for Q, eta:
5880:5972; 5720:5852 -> -0.8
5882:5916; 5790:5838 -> -2.4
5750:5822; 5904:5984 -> 0.8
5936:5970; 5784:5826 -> -0.8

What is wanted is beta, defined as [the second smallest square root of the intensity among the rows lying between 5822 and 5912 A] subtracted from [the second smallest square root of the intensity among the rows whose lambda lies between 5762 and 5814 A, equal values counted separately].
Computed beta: 0.4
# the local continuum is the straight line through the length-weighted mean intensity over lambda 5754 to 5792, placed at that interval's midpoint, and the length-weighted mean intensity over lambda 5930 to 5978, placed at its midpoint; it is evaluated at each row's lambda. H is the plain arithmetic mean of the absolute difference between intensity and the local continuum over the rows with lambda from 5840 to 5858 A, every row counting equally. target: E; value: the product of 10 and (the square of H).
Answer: 10.5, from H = 1.02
